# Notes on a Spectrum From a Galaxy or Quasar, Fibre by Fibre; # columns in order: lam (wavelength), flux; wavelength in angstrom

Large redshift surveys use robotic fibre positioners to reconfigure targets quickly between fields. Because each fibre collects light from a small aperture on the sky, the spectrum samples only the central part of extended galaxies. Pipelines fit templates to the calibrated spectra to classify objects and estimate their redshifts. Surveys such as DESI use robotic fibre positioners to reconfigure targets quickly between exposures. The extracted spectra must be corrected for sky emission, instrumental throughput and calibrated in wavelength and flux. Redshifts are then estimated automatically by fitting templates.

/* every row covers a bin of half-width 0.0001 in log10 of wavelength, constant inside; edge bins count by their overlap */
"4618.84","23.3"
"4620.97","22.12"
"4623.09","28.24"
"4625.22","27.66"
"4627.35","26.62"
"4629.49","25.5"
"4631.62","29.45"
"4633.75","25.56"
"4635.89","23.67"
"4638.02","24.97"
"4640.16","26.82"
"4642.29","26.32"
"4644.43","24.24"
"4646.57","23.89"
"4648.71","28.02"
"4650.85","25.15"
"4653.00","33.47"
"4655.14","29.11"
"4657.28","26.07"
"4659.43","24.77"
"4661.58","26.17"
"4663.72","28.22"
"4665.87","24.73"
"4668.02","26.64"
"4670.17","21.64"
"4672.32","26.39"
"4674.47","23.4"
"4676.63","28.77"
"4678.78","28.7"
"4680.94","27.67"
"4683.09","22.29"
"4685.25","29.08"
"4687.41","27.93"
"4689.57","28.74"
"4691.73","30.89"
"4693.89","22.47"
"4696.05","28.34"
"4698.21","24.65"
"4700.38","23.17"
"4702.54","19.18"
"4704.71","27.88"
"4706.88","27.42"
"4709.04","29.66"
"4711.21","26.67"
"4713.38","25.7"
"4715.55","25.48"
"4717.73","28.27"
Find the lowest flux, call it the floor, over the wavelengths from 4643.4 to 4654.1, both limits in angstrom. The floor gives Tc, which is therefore 23.89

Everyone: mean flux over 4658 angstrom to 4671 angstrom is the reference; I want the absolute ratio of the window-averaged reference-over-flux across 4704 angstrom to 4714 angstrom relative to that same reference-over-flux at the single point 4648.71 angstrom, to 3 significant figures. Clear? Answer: 1.02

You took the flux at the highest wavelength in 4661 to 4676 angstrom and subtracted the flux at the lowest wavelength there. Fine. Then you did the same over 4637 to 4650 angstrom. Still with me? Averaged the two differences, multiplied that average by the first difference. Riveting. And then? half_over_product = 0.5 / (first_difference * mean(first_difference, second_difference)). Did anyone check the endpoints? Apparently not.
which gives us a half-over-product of -1.3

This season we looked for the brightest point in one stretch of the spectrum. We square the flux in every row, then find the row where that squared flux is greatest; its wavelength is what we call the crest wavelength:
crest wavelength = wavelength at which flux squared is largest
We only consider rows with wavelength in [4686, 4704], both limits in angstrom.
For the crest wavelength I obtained 4691.73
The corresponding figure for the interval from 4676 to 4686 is 4685.25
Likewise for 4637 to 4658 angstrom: 4653.00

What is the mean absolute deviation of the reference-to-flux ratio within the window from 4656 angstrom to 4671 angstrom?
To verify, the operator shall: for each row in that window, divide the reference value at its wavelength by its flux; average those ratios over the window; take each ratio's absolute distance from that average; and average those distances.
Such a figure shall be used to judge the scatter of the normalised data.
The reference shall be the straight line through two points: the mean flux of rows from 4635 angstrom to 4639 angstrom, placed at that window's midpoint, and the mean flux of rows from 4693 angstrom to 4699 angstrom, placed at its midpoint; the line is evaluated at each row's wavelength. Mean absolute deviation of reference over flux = 0.061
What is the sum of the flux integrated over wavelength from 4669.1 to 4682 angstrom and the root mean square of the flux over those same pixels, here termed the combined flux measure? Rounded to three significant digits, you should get 363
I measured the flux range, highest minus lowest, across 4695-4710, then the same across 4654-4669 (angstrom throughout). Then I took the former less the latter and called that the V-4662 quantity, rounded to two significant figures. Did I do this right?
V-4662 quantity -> 6.1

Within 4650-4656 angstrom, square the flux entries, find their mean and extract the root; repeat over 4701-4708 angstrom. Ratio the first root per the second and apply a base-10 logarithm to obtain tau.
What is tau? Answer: 0.068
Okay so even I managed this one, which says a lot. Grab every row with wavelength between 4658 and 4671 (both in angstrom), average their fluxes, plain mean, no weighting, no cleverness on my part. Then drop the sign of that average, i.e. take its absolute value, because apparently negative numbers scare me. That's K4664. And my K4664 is 25.4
